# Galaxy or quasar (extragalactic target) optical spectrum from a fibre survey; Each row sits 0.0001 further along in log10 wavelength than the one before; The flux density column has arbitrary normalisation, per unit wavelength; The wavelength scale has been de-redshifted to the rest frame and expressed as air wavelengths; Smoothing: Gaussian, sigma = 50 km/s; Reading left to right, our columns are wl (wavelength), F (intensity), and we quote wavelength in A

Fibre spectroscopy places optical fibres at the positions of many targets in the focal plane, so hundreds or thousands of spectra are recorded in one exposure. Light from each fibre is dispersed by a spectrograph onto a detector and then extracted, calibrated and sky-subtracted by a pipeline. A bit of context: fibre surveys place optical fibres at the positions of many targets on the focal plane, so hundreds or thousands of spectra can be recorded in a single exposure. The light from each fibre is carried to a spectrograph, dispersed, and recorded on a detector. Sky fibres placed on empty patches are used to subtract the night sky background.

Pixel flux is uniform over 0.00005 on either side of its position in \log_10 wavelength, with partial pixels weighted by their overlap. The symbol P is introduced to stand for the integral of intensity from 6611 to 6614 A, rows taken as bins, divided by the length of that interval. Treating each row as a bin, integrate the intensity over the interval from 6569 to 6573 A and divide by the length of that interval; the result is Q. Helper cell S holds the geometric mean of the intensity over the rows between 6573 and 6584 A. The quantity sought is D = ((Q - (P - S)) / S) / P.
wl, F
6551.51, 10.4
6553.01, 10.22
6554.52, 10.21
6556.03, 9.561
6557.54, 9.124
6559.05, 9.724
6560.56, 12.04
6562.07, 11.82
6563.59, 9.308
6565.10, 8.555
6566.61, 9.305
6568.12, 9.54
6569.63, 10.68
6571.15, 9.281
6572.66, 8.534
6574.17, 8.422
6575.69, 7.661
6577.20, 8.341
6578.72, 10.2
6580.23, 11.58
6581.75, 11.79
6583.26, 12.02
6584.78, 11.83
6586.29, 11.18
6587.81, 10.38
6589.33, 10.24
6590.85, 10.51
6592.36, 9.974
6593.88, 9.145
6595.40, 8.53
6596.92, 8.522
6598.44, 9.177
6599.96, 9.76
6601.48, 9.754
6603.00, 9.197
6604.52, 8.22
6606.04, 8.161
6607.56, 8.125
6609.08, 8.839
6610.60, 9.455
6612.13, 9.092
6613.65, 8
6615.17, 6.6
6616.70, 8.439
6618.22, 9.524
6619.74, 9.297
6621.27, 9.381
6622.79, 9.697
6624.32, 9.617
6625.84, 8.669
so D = 0.12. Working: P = 8.7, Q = 9.6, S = 9.9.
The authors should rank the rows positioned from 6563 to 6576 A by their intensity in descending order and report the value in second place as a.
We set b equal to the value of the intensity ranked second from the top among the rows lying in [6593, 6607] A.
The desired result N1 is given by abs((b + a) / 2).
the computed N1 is 9.6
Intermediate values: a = 9.54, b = 9.754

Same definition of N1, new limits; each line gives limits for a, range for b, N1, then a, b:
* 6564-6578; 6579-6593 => 10.7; 9.54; 11.83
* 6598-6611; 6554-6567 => 10.8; 9.754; 11.82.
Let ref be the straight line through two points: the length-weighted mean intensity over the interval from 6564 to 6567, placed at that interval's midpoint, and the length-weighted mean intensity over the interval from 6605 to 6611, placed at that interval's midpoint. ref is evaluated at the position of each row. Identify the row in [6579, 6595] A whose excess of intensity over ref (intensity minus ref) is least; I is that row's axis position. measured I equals 6593.88 A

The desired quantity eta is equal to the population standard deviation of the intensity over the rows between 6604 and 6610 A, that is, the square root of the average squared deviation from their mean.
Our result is 0.3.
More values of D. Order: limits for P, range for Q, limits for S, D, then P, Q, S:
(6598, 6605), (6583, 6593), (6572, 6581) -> 0.13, 9.3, 10.8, 9.0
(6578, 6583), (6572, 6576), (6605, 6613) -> 0.06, 11.3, 8.3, 8.7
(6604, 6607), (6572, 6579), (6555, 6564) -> 0.13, 8.2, 8.5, 10.2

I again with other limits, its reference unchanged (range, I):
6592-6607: 6606.04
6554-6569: 6565.10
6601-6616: 6615.17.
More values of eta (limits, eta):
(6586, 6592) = 0.4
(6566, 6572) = 0.6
